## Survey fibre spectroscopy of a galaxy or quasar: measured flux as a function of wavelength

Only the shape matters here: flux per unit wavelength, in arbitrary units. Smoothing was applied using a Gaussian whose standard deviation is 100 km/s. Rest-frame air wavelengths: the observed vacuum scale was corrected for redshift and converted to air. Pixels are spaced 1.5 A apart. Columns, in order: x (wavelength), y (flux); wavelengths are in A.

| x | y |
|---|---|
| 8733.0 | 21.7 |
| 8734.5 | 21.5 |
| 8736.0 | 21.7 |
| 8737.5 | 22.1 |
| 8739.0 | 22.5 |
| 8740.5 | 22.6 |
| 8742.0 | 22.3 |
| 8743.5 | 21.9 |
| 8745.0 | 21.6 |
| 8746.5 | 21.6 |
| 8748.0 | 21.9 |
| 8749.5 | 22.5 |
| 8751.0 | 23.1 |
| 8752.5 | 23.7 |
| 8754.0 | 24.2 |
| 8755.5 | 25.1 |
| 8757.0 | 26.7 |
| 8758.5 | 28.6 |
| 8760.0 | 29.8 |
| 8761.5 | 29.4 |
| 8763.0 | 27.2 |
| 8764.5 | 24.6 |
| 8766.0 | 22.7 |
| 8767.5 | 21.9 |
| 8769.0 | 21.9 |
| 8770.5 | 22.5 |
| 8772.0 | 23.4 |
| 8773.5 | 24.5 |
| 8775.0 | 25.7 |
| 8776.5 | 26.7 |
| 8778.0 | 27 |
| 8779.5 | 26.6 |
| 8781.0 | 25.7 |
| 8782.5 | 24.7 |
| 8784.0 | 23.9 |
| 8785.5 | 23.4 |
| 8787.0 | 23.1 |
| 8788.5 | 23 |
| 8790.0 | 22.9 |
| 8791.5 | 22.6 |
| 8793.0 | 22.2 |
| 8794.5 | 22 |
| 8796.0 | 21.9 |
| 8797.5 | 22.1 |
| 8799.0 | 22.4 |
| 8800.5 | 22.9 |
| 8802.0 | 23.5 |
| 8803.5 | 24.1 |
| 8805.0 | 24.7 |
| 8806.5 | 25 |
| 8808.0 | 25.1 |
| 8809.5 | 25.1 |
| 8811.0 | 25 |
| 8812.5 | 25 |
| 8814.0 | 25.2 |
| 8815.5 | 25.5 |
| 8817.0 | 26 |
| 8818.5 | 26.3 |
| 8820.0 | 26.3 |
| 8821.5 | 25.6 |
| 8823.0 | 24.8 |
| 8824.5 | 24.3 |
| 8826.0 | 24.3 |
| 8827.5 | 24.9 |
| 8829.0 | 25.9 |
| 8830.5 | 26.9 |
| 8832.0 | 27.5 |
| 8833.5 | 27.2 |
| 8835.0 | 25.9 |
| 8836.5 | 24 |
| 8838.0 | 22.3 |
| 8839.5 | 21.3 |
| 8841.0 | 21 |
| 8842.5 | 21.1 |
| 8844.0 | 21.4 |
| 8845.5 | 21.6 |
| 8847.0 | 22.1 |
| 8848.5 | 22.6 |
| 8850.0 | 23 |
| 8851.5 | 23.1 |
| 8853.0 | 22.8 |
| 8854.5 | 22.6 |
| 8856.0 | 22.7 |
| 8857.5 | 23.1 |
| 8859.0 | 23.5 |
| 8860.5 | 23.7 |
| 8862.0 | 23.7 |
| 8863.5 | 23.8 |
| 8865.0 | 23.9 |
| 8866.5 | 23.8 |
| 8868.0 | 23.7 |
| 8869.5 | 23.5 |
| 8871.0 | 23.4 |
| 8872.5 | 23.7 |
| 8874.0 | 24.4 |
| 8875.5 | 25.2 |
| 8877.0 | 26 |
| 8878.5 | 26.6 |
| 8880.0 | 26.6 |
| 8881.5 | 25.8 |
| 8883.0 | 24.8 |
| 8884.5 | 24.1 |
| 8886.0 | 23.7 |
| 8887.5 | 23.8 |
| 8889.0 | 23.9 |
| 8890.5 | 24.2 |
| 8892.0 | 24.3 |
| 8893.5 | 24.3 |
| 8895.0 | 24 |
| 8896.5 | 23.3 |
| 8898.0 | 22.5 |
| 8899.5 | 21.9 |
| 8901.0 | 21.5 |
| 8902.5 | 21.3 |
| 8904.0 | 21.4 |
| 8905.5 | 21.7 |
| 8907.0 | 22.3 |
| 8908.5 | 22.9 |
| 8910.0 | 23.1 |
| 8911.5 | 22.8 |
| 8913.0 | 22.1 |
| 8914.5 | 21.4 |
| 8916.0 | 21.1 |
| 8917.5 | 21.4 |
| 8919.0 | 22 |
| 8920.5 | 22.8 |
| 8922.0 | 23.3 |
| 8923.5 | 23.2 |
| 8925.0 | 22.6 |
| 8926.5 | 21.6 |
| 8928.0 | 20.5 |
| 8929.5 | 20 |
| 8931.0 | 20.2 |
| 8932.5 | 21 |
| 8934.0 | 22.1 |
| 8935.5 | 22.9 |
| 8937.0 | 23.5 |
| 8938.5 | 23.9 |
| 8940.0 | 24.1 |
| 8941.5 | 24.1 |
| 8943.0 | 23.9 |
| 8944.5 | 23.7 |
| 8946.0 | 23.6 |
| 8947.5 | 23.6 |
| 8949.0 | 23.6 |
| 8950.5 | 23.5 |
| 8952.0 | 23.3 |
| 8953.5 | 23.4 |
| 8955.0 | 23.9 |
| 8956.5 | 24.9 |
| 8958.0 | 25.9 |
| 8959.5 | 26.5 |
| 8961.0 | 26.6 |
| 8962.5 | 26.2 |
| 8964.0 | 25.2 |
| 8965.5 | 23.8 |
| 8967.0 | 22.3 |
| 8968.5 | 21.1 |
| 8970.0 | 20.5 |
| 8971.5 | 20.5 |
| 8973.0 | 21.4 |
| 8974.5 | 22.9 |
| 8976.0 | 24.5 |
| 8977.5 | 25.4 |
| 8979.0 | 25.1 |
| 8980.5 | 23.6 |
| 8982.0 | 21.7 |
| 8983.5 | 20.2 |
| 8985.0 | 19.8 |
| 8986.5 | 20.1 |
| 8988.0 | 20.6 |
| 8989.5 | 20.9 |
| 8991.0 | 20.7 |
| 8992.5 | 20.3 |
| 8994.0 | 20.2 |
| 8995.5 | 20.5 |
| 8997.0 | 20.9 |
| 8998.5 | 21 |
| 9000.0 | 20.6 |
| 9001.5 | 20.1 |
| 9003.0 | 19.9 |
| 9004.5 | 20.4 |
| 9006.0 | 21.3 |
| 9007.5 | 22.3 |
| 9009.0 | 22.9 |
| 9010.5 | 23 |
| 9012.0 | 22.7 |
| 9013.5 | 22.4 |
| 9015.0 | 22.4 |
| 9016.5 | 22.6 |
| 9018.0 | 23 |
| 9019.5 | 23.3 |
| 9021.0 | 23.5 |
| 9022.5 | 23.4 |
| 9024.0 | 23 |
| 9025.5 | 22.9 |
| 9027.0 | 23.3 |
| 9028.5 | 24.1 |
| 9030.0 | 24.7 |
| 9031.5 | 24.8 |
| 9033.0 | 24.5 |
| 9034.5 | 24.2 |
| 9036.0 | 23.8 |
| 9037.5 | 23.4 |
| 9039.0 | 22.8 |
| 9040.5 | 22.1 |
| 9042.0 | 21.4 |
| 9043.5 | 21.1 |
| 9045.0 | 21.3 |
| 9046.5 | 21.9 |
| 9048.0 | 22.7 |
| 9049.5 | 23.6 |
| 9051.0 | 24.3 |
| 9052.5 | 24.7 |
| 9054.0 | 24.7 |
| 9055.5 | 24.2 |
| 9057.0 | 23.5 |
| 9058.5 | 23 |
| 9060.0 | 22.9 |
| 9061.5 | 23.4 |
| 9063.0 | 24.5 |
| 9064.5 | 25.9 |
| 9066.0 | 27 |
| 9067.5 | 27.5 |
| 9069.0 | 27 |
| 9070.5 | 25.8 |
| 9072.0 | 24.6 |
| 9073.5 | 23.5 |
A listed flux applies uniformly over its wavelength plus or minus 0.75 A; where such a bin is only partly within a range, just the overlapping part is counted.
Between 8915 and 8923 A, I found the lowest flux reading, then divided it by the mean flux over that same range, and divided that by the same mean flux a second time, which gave 0.0431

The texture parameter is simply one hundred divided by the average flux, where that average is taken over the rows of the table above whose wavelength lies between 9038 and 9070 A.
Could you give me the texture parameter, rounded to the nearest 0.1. 4.2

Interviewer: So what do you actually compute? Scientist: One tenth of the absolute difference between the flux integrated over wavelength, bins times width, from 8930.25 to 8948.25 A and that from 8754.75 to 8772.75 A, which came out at 4.1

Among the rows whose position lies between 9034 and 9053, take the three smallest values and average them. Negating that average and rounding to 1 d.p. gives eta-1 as -21.3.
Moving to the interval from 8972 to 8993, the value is -20.0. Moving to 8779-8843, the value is -21.1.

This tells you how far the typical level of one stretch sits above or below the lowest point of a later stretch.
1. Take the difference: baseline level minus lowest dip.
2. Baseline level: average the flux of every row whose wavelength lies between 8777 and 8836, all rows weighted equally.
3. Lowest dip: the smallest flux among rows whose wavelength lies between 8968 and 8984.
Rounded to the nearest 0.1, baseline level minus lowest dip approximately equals 4.4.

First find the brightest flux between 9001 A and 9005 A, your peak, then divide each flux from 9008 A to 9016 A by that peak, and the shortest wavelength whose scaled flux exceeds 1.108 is 9009.0 A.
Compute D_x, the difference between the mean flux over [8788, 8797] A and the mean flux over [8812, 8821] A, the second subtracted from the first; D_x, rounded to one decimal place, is -3.3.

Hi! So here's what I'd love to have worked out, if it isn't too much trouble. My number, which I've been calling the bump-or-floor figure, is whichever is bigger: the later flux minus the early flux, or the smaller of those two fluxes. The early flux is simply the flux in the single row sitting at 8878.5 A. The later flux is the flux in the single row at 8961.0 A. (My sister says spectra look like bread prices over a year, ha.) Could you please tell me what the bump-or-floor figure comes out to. 27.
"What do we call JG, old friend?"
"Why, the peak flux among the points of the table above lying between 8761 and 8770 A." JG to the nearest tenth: 29.4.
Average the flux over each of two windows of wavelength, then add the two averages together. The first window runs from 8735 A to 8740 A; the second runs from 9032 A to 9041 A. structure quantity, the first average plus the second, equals 45.6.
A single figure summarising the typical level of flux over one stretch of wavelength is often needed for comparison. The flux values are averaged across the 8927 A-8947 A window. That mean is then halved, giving 11.3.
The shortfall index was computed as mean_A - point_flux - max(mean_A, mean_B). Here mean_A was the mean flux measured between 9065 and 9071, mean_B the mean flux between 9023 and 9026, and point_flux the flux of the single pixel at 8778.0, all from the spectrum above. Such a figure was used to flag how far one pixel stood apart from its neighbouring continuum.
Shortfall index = -27.0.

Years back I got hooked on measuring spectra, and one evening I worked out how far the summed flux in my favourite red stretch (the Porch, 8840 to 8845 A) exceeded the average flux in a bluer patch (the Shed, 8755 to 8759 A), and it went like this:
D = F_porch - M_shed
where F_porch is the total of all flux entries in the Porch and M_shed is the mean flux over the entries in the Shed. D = 37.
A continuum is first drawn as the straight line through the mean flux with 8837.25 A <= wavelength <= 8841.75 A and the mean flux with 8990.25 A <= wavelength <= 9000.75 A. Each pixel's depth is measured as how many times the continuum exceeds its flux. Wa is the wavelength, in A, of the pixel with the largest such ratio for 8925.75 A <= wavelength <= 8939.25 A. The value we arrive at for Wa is 8929.5 A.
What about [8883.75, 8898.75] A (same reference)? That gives 8898.0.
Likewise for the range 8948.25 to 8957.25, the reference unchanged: 8952.0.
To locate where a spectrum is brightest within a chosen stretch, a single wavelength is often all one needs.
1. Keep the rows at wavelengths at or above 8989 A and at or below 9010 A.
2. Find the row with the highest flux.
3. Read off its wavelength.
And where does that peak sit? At 9009.0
